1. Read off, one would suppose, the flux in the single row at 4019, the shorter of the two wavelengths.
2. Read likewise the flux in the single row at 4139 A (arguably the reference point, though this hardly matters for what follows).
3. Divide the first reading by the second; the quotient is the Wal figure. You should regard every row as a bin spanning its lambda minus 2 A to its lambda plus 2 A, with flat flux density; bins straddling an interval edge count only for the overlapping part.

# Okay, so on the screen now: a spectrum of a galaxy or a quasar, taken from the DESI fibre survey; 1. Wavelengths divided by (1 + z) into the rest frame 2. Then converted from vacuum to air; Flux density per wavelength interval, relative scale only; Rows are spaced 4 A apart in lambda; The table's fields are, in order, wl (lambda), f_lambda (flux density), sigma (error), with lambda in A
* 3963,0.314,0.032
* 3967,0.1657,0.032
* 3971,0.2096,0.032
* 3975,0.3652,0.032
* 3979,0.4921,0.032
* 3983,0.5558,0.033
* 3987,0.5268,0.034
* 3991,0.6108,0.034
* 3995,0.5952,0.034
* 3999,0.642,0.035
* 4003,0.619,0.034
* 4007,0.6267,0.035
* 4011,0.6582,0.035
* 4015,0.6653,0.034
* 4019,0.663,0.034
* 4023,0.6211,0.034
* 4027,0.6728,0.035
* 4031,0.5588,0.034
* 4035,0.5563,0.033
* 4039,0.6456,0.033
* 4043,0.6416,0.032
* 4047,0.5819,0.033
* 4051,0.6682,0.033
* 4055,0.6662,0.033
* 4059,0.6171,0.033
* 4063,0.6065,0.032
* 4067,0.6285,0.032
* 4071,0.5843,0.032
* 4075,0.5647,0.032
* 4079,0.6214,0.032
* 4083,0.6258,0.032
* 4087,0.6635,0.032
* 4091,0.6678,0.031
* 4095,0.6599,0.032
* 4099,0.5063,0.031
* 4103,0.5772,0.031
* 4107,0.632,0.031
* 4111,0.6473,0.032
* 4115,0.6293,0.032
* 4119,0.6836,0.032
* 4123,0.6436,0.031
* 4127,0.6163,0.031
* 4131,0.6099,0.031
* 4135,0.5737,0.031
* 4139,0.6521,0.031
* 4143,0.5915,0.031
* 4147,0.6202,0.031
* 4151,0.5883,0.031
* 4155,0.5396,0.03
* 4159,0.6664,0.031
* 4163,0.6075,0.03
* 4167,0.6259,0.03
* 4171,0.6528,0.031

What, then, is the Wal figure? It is 1.0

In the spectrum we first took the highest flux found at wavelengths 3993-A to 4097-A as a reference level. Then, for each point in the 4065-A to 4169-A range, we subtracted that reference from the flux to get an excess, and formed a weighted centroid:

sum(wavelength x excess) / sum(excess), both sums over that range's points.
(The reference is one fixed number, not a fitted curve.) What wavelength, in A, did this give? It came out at 4117.7 A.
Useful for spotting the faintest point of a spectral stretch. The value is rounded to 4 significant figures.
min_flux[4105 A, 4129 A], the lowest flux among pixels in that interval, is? 0.6163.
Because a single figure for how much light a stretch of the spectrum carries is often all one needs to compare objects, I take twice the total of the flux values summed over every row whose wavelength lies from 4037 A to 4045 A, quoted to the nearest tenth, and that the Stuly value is 2.6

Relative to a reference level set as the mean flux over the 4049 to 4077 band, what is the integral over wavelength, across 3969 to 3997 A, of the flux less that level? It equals -3.92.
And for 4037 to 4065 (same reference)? 0.37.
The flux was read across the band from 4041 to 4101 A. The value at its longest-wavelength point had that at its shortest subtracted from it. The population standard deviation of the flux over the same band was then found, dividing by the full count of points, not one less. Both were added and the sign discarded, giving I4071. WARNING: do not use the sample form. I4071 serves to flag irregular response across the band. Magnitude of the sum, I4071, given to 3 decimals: 0.091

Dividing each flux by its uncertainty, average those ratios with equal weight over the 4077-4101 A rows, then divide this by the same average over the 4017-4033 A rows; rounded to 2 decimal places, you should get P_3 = 1.07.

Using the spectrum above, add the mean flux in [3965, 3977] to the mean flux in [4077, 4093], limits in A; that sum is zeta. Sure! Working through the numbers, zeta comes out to 0.89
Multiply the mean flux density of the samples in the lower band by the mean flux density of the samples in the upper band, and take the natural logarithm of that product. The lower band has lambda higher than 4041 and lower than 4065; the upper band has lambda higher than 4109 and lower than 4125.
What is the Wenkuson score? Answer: -0.89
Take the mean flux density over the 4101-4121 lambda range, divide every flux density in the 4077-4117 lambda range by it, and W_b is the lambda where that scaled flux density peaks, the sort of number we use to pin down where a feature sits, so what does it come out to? 4091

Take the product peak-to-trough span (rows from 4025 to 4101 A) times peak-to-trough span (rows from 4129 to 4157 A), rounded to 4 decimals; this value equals 0.0187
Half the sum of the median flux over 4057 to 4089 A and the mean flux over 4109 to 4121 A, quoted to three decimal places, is 0.636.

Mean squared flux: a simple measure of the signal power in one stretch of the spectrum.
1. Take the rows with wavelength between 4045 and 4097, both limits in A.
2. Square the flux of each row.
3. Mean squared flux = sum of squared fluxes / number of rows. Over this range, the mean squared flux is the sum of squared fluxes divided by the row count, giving 0.395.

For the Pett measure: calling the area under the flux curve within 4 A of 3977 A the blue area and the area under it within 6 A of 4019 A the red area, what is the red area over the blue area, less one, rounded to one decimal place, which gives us 1.3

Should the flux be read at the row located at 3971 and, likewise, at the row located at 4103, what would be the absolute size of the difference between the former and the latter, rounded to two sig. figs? 0.37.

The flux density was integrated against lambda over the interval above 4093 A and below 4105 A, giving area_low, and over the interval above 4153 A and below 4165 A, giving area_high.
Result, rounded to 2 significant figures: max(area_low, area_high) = 7.3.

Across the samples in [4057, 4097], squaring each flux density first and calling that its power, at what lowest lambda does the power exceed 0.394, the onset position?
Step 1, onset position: 4067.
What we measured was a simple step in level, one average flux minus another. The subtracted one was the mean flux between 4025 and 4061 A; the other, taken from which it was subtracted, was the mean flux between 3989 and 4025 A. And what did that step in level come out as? 0.010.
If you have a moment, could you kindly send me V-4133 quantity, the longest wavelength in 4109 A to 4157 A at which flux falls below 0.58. 4155 A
